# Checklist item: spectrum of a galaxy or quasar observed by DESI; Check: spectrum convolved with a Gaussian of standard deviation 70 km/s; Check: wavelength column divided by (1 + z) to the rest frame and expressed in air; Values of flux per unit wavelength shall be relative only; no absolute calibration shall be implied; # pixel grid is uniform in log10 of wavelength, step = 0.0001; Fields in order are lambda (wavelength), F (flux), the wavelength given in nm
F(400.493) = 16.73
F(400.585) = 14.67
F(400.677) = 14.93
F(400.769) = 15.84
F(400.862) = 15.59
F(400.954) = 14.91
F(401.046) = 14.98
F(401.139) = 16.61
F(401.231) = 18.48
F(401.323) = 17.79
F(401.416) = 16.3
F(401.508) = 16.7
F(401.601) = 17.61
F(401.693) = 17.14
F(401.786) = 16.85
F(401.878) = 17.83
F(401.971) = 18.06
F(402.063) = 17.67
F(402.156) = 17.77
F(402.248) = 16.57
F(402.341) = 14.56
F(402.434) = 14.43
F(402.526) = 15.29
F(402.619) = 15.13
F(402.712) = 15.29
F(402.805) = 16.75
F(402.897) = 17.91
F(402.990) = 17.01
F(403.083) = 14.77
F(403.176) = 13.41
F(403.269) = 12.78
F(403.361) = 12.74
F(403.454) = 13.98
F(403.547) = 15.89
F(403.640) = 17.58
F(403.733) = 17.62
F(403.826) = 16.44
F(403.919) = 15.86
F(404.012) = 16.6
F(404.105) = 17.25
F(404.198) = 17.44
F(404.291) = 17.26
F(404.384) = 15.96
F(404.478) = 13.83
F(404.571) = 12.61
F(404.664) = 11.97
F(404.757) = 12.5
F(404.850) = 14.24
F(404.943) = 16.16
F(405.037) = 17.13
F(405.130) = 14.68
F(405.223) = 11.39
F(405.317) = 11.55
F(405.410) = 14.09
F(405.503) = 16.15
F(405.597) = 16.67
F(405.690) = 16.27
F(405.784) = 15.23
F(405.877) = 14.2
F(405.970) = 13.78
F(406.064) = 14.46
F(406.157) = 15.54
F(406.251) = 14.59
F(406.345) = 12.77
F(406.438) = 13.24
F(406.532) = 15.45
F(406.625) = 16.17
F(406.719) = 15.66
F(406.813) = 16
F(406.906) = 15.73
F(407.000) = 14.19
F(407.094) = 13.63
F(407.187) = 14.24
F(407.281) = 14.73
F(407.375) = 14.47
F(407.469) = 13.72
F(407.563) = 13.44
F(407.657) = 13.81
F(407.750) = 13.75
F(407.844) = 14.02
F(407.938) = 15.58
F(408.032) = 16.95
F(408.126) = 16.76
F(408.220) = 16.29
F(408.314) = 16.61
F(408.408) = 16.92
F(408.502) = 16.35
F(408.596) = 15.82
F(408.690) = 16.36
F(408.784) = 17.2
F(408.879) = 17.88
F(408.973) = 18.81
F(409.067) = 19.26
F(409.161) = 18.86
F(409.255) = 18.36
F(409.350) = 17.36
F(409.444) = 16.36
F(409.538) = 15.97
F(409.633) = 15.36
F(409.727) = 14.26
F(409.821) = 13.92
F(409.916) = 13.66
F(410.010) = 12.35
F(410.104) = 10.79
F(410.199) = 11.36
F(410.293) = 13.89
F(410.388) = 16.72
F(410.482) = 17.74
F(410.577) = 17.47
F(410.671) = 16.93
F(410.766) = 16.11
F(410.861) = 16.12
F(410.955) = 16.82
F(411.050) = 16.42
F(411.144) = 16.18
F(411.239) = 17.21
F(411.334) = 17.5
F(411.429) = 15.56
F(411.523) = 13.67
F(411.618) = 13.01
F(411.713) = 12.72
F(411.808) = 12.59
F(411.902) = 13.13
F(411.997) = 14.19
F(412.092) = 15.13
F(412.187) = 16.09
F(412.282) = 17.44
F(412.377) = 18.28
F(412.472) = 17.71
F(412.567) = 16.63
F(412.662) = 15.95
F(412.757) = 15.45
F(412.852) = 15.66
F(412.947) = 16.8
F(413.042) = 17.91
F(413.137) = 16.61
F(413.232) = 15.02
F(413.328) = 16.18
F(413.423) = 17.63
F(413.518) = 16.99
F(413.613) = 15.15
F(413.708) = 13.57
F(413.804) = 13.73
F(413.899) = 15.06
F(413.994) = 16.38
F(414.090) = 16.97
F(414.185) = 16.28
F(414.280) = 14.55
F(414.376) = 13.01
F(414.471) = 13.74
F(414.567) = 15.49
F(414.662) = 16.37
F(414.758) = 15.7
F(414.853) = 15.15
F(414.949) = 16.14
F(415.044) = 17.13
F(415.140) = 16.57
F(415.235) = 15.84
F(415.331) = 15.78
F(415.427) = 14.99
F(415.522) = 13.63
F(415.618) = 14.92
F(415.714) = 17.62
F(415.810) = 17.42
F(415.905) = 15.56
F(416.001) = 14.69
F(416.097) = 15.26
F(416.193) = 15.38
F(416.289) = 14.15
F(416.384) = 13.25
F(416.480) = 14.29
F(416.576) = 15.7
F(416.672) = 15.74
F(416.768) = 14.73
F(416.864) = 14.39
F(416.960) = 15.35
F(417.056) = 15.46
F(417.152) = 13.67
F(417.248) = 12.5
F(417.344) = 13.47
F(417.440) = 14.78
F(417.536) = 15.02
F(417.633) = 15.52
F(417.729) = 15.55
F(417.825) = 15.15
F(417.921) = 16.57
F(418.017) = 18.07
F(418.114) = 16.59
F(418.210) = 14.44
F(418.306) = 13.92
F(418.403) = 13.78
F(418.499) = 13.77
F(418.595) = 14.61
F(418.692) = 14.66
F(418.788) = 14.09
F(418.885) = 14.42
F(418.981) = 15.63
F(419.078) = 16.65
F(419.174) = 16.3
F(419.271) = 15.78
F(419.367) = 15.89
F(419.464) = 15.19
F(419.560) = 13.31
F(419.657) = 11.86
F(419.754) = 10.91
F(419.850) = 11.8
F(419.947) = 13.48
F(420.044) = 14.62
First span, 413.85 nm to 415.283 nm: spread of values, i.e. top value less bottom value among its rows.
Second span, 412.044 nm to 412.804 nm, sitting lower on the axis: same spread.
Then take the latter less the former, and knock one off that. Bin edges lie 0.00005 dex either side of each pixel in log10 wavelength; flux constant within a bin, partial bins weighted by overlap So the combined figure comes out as -2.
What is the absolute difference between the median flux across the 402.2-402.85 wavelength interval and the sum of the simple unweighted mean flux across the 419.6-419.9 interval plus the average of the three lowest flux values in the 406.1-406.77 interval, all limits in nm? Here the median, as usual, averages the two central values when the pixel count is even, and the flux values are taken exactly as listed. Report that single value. 9.8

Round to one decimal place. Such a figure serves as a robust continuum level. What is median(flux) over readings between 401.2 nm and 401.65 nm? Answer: 17.6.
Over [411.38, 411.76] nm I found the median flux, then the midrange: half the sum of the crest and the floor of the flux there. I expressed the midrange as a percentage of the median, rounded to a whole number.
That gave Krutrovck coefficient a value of 106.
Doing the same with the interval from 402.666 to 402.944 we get 99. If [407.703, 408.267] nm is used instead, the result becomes 96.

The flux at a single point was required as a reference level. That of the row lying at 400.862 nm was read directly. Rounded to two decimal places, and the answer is 15.59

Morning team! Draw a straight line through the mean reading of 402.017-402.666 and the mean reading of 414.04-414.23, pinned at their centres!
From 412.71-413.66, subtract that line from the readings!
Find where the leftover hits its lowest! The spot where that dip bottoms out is 413.232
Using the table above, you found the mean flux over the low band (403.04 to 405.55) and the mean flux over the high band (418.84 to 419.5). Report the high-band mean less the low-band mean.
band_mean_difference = 0.8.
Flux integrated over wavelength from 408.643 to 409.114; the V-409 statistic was 8.4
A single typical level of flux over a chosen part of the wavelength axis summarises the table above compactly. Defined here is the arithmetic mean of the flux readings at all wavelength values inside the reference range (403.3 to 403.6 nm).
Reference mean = 14.2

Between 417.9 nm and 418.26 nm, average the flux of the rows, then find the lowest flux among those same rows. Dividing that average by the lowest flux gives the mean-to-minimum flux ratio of 1.14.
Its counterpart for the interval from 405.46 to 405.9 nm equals 1.11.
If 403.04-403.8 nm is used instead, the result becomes 1.17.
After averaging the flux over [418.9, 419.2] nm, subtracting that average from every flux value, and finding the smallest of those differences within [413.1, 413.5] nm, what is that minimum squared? 1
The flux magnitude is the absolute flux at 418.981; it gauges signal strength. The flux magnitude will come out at 15.6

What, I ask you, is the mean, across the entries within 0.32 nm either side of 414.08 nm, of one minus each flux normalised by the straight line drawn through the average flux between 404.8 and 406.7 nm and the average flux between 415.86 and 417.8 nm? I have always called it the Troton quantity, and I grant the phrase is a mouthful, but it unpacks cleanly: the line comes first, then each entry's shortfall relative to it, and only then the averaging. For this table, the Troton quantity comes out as -0.03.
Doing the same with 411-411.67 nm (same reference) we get -0.06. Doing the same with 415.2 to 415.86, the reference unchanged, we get -0.07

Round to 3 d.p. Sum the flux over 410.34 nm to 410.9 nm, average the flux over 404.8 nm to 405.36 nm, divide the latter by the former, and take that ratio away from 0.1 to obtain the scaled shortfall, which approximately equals -0.040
